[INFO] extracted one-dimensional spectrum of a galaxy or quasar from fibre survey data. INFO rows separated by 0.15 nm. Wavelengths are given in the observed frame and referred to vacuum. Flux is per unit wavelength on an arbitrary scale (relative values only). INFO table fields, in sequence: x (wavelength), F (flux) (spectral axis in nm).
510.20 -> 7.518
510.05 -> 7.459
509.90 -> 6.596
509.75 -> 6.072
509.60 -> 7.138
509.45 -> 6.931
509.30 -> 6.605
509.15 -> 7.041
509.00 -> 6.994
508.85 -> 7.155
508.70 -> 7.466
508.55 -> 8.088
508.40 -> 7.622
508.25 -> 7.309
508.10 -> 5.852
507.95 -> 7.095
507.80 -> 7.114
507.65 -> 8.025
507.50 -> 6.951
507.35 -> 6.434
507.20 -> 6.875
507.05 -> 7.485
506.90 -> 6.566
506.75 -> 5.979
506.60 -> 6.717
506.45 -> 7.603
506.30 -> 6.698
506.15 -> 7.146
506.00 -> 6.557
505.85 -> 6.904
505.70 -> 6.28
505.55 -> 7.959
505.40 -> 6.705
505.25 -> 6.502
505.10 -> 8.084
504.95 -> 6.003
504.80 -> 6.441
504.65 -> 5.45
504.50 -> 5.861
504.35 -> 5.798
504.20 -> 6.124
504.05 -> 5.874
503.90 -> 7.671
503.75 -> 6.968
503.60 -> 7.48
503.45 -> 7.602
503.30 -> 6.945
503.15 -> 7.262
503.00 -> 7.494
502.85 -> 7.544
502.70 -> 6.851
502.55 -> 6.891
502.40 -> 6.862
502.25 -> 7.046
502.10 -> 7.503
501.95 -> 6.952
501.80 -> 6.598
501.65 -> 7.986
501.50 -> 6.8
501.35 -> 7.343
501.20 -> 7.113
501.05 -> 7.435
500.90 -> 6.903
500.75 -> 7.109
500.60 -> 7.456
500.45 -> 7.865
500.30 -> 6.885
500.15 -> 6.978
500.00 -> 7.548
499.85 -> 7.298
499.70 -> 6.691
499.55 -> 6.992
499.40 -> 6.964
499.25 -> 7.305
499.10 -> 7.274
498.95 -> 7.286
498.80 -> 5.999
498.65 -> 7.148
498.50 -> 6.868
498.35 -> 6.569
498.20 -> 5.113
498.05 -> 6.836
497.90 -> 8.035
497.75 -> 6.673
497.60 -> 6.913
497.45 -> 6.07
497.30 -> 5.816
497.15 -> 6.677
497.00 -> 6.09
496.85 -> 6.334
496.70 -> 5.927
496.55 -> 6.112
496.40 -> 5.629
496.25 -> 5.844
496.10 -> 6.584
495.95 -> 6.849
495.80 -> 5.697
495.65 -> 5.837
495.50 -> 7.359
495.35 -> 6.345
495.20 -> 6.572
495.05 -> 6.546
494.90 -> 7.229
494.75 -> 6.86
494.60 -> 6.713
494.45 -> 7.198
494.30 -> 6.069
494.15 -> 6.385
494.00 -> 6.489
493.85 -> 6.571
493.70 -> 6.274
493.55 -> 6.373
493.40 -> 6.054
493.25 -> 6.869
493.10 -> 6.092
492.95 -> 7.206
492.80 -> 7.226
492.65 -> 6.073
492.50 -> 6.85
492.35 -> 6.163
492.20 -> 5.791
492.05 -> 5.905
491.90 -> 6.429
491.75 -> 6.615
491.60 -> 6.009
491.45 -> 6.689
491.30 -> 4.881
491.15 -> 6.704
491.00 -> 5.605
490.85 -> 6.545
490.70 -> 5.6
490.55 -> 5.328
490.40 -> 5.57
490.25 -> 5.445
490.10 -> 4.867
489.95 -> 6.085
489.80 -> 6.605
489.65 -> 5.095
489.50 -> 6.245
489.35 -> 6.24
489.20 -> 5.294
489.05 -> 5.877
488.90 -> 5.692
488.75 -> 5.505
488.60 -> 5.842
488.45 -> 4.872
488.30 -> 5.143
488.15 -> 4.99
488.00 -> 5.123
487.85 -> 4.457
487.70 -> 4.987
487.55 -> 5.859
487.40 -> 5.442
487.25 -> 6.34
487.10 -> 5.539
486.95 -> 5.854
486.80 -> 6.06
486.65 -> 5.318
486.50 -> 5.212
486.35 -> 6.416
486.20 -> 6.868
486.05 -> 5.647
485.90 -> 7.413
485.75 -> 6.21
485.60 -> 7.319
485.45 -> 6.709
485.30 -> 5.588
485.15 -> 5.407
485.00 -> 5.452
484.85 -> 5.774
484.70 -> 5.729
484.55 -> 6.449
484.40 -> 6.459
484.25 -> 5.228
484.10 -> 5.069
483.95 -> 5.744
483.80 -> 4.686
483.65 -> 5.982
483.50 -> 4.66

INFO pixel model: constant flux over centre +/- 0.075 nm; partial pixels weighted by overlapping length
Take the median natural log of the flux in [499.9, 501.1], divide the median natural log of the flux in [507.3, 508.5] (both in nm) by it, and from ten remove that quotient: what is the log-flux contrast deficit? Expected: 9.01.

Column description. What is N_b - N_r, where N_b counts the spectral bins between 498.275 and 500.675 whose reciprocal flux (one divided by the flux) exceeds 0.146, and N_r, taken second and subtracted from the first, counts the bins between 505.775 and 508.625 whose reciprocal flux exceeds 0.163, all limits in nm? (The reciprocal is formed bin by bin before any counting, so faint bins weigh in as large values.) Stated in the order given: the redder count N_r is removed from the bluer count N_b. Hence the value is 1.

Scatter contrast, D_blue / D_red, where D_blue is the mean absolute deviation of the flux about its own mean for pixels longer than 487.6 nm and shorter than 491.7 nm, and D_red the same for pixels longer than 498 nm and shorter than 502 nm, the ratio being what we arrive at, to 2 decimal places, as 1.38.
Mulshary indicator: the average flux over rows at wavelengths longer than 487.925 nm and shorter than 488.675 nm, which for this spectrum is 5.2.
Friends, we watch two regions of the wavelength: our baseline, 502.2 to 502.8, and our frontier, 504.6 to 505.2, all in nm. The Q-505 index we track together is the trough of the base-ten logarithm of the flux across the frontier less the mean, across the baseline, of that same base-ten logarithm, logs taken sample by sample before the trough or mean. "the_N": -0.10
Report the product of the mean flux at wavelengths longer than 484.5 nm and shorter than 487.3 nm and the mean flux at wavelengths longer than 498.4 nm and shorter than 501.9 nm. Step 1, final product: 43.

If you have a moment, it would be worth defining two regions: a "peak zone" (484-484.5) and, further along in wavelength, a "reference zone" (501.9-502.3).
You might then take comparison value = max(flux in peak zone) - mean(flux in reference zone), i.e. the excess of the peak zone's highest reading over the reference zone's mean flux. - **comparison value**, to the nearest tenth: -0.7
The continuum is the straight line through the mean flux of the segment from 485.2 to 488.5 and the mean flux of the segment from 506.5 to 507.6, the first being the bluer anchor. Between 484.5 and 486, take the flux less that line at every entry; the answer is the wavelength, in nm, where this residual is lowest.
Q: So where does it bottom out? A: 485.15 nm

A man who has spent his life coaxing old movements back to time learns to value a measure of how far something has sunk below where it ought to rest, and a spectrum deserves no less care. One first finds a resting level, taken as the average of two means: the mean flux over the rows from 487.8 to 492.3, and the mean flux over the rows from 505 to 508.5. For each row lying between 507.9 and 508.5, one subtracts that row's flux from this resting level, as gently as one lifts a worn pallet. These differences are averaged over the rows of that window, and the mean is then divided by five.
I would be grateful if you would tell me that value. -0.13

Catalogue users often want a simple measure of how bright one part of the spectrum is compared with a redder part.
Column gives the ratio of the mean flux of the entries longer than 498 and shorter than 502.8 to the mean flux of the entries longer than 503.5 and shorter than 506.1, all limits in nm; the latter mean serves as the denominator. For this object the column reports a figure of 1.06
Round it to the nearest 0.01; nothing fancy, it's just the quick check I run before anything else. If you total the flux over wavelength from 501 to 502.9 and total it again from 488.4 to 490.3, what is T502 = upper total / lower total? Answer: 1.26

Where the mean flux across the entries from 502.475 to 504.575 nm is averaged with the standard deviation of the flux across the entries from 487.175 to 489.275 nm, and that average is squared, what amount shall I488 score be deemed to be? 13.6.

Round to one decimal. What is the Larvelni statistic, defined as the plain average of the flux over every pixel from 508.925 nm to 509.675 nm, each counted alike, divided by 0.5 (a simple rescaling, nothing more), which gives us 13.9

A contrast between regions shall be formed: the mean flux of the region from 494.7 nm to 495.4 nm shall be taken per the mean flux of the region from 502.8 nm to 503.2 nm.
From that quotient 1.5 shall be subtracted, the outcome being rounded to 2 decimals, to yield -0.60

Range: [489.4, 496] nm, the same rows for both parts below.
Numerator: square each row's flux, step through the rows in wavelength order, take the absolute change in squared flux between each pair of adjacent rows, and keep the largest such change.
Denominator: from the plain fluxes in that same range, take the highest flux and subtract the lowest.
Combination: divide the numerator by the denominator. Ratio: 8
